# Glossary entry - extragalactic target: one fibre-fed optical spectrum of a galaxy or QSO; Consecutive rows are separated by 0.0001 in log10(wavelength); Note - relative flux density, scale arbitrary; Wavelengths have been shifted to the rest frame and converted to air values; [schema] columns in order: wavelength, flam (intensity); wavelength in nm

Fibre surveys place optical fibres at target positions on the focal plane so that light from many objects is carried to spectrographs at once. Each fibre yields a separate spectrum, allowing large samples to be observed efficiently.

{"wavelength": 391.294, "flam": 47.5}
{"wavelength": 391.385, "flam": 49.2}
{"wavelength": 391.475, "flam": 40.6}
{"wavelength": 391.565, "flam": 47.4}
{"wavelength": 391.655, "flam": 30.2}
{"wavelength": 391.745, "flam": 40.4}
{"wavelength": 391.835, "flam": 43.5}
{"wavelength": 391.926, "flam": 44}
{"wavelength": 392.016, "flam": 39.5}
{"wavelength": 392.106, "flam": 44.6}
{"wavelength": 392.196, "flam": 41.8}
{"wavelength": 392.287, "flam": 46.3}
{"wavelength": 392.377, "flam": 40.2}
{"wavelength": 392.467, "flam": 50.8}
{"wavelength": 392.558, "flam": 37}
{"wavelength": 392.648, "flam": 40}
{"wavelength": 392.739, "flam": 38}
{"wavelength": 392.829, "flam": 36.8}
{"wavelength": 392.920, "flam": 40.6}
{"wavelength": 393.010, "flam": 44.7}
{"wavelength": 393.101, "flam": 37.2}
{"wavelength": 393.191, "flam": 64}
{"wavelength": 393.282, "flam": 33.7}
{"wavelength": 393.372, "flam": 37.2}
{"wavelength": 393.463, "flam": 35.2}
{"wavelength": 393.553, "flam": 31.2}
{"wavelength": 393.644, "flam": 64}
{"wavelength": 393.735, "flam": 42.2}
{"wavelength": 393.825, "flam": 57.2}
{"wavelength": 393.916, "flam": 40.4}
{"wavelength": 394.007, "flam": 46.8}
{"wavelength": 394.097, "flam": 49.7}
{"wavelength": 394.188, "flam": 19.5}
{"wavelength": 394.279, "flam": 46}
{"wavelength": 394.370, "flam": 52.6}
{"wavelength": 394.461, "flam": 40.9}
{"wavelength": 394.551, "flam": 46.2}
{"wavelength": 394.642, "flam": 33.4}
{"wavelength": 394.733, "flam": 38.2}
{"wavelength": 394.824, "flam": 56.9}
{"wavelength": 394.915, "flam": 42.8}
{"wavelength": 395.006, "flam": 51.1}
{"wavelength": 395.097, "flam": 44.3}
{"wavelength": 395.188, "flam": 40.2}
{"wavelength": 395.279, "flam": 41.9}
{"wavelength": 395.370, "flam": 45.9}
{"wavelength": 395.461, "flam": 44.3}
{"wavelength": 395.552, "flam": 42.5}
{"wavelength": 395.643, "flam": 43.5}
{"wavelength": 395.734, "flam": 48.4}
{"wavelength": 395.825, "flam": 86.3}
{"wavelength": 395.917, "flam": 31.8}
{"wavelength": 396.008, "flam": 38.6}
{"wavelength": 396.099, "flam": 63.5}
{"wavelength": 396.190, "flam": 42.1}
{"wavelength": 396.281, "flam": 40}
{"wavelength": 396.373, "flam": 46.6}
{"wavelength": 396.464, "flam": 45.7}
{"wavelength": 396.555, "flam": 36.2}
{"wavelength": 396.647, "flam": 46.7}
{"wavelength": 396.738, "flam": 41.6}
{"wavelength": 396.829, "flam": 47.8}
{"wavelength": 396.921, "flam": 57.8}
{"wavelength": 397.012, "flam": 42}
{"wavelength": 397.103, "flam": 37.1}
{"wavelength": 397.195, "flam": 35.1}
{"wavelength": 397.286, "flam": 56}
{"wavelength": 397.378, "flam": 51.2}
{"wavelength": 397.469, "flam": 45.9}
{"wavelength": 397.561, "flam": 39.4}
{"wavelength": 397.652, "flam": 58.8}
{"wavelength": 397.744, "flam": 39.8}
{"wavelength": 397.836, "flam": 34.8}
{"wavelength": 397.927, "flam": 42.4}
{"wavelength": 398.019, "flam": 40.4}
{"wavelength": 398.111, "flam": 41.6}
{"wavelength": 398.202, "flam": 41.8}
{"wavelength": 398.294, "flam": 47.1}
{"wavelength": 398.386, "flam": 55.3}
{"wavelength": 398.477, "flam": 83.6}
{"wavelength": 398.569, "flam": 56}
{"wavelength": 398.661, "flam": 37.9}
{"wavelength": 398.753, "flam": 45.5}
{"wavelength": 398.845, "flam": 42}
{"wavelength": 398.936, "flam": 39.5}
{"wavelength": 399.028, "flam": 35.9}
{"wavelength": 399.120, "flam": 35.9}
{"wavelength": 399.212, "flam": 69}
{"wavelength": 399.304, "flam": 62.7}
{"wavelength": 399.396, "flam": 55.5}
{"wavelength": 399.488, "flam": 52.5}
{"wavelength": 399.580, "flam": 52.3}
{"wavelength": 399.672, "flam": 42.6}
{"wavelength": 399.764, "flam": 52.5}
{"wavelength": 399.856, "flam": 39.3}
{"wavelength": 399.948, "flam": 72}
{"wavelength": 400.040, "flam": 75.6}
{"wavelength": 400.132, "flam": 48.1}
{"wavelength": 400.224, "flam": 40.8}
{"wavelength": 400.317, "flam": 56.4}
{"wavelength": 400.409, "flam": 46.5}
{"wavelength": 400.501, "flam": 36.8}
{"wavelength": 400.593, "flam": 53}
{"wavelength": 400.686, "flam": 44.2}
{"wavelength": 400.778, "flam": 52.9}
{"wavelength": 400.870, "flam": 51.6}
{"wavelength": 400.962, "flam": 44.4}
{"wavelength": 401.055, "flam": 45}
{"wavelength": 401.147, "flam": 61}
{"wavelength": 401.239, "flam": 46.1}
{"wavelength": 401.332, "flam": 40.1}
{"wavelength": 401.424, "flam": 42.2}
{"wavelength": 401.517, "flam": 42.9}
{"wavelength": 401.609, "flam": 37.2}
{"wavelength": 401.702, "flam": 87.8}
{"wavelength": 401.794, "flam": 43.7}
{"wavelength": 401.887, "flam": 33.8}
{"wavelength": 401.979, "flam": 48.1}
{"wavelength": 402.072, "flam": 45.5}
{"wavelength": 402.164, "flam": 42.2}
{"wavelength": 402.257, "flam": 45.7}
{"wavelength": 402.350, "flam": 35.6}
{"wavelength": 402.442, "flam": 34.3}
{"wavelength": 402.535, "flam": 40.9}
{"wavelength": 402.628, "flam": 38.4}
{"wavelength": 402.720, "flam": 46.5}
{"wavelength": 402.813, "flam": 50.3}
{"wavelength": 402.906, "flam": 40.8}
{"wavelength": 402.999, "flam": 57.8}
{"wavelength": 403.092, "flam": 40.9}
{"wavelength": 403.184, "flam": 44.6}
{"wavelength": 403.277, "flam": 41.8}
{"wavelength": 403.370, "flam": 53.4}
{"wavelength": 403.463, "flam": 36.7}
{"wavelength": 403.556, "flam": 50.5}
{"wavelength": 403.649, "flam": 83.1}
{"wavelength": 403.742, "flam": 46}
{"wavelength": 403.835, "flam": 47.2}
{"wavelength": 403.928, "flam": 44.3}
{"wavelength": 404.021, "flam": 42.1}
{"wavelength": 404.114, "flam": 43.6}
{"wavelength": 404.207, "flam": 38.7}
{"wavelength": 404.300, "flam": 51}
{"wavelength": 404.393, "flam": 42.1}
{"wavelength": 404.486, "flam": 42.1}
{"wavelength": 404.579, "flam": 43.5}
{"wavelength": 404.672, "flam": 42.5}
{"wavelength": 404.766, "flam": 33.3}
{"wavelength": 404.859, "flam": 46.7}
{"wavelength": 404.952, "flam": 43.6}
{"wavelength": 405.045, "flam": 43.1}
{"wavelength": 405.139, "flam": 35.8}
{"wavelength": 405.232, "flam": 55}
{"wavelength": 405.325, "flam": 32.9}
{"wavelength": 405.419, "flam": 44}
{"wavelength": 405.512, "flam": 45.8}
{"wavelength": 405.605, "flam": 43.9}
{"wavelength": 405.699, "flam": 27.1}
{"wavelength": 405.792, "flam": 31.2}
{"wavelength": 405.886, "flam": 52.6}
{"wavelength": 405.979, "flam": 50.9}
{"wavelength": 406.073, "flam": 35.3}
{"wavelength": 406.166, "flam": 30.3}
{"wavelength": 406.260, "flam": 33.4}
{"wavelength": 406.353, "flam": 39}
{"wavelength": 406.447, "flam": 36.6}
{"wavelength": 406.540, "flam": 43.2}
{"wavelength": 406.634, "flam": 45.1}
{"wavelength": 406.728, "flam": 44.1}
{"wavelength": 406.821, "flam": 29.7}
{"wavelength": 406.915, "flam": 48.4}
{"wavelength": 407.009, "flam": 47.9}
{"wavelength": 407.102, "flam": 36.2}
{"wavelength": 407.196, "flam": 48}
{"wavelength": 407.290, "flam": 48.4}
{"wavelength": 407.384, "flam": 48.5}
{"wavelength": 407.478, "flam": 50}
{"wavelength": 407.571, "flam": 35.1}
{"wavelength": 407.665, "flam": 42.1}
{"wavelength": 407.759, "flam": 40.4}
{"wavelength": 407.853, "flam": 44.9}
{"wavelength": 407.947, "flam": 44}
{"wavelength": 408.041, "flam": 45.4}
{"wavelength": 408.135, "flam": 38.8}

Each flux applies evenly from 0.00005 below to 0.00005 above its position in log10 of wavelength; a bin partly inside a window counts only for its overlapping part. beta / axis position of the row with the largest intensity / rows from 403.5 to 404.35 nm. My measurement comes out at 403.649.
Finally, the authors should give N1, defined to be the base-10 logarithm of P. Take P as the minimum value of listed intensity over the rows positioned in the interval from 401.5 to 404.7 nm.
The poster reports 1.53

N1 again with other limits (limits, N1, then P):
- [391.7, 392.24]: 1.60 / 39.5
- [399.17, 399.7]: 1.63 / 42.6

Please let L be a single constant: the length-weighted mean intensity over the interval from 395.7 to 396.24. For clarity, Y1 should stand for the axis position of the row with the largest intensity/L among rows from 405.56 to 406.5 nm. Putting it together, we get 405.886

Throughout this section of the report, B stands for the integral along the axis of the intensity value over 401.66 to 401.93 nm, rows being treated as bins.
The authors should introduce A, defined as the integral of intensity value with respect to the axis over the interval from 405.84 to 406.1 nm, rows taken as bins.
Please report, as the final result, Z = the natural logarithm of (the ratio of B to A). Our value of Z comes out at 0.19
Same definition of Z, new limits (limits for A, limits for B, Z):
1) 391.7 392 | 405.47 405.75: -0.16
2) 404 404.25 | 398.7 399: 0.19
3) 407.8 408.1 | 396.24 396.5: -0.15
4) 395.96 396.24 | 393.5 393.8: 0.04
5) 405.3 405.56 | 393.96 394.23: -0.03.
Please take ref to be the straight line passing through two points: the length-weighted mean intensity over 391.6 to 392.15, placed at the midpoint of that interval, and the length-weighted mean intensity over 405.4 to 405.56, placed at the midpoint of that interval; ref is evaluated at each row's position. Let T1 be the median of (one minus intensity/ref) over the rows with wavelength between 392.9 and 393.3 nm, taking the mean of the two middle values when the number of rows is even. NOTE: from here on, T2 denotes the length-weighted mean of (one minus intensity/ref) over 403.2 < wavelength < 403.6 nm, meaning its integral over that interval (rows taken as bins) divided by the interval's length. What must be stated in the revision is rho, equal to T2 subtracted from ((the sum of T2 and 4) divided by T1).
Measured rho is 587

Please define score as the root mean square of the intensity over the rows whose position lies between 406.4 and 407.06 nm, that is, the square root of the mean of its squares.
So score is 43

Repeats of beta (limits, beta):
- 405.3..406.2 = 405.886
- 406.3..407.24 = 406.915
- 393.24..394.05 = 393.644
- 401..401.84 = 401.702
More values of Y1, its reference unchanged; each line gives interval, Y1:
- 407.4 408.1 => 407.478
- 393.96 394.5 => 394.370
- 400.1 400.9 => 400.317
